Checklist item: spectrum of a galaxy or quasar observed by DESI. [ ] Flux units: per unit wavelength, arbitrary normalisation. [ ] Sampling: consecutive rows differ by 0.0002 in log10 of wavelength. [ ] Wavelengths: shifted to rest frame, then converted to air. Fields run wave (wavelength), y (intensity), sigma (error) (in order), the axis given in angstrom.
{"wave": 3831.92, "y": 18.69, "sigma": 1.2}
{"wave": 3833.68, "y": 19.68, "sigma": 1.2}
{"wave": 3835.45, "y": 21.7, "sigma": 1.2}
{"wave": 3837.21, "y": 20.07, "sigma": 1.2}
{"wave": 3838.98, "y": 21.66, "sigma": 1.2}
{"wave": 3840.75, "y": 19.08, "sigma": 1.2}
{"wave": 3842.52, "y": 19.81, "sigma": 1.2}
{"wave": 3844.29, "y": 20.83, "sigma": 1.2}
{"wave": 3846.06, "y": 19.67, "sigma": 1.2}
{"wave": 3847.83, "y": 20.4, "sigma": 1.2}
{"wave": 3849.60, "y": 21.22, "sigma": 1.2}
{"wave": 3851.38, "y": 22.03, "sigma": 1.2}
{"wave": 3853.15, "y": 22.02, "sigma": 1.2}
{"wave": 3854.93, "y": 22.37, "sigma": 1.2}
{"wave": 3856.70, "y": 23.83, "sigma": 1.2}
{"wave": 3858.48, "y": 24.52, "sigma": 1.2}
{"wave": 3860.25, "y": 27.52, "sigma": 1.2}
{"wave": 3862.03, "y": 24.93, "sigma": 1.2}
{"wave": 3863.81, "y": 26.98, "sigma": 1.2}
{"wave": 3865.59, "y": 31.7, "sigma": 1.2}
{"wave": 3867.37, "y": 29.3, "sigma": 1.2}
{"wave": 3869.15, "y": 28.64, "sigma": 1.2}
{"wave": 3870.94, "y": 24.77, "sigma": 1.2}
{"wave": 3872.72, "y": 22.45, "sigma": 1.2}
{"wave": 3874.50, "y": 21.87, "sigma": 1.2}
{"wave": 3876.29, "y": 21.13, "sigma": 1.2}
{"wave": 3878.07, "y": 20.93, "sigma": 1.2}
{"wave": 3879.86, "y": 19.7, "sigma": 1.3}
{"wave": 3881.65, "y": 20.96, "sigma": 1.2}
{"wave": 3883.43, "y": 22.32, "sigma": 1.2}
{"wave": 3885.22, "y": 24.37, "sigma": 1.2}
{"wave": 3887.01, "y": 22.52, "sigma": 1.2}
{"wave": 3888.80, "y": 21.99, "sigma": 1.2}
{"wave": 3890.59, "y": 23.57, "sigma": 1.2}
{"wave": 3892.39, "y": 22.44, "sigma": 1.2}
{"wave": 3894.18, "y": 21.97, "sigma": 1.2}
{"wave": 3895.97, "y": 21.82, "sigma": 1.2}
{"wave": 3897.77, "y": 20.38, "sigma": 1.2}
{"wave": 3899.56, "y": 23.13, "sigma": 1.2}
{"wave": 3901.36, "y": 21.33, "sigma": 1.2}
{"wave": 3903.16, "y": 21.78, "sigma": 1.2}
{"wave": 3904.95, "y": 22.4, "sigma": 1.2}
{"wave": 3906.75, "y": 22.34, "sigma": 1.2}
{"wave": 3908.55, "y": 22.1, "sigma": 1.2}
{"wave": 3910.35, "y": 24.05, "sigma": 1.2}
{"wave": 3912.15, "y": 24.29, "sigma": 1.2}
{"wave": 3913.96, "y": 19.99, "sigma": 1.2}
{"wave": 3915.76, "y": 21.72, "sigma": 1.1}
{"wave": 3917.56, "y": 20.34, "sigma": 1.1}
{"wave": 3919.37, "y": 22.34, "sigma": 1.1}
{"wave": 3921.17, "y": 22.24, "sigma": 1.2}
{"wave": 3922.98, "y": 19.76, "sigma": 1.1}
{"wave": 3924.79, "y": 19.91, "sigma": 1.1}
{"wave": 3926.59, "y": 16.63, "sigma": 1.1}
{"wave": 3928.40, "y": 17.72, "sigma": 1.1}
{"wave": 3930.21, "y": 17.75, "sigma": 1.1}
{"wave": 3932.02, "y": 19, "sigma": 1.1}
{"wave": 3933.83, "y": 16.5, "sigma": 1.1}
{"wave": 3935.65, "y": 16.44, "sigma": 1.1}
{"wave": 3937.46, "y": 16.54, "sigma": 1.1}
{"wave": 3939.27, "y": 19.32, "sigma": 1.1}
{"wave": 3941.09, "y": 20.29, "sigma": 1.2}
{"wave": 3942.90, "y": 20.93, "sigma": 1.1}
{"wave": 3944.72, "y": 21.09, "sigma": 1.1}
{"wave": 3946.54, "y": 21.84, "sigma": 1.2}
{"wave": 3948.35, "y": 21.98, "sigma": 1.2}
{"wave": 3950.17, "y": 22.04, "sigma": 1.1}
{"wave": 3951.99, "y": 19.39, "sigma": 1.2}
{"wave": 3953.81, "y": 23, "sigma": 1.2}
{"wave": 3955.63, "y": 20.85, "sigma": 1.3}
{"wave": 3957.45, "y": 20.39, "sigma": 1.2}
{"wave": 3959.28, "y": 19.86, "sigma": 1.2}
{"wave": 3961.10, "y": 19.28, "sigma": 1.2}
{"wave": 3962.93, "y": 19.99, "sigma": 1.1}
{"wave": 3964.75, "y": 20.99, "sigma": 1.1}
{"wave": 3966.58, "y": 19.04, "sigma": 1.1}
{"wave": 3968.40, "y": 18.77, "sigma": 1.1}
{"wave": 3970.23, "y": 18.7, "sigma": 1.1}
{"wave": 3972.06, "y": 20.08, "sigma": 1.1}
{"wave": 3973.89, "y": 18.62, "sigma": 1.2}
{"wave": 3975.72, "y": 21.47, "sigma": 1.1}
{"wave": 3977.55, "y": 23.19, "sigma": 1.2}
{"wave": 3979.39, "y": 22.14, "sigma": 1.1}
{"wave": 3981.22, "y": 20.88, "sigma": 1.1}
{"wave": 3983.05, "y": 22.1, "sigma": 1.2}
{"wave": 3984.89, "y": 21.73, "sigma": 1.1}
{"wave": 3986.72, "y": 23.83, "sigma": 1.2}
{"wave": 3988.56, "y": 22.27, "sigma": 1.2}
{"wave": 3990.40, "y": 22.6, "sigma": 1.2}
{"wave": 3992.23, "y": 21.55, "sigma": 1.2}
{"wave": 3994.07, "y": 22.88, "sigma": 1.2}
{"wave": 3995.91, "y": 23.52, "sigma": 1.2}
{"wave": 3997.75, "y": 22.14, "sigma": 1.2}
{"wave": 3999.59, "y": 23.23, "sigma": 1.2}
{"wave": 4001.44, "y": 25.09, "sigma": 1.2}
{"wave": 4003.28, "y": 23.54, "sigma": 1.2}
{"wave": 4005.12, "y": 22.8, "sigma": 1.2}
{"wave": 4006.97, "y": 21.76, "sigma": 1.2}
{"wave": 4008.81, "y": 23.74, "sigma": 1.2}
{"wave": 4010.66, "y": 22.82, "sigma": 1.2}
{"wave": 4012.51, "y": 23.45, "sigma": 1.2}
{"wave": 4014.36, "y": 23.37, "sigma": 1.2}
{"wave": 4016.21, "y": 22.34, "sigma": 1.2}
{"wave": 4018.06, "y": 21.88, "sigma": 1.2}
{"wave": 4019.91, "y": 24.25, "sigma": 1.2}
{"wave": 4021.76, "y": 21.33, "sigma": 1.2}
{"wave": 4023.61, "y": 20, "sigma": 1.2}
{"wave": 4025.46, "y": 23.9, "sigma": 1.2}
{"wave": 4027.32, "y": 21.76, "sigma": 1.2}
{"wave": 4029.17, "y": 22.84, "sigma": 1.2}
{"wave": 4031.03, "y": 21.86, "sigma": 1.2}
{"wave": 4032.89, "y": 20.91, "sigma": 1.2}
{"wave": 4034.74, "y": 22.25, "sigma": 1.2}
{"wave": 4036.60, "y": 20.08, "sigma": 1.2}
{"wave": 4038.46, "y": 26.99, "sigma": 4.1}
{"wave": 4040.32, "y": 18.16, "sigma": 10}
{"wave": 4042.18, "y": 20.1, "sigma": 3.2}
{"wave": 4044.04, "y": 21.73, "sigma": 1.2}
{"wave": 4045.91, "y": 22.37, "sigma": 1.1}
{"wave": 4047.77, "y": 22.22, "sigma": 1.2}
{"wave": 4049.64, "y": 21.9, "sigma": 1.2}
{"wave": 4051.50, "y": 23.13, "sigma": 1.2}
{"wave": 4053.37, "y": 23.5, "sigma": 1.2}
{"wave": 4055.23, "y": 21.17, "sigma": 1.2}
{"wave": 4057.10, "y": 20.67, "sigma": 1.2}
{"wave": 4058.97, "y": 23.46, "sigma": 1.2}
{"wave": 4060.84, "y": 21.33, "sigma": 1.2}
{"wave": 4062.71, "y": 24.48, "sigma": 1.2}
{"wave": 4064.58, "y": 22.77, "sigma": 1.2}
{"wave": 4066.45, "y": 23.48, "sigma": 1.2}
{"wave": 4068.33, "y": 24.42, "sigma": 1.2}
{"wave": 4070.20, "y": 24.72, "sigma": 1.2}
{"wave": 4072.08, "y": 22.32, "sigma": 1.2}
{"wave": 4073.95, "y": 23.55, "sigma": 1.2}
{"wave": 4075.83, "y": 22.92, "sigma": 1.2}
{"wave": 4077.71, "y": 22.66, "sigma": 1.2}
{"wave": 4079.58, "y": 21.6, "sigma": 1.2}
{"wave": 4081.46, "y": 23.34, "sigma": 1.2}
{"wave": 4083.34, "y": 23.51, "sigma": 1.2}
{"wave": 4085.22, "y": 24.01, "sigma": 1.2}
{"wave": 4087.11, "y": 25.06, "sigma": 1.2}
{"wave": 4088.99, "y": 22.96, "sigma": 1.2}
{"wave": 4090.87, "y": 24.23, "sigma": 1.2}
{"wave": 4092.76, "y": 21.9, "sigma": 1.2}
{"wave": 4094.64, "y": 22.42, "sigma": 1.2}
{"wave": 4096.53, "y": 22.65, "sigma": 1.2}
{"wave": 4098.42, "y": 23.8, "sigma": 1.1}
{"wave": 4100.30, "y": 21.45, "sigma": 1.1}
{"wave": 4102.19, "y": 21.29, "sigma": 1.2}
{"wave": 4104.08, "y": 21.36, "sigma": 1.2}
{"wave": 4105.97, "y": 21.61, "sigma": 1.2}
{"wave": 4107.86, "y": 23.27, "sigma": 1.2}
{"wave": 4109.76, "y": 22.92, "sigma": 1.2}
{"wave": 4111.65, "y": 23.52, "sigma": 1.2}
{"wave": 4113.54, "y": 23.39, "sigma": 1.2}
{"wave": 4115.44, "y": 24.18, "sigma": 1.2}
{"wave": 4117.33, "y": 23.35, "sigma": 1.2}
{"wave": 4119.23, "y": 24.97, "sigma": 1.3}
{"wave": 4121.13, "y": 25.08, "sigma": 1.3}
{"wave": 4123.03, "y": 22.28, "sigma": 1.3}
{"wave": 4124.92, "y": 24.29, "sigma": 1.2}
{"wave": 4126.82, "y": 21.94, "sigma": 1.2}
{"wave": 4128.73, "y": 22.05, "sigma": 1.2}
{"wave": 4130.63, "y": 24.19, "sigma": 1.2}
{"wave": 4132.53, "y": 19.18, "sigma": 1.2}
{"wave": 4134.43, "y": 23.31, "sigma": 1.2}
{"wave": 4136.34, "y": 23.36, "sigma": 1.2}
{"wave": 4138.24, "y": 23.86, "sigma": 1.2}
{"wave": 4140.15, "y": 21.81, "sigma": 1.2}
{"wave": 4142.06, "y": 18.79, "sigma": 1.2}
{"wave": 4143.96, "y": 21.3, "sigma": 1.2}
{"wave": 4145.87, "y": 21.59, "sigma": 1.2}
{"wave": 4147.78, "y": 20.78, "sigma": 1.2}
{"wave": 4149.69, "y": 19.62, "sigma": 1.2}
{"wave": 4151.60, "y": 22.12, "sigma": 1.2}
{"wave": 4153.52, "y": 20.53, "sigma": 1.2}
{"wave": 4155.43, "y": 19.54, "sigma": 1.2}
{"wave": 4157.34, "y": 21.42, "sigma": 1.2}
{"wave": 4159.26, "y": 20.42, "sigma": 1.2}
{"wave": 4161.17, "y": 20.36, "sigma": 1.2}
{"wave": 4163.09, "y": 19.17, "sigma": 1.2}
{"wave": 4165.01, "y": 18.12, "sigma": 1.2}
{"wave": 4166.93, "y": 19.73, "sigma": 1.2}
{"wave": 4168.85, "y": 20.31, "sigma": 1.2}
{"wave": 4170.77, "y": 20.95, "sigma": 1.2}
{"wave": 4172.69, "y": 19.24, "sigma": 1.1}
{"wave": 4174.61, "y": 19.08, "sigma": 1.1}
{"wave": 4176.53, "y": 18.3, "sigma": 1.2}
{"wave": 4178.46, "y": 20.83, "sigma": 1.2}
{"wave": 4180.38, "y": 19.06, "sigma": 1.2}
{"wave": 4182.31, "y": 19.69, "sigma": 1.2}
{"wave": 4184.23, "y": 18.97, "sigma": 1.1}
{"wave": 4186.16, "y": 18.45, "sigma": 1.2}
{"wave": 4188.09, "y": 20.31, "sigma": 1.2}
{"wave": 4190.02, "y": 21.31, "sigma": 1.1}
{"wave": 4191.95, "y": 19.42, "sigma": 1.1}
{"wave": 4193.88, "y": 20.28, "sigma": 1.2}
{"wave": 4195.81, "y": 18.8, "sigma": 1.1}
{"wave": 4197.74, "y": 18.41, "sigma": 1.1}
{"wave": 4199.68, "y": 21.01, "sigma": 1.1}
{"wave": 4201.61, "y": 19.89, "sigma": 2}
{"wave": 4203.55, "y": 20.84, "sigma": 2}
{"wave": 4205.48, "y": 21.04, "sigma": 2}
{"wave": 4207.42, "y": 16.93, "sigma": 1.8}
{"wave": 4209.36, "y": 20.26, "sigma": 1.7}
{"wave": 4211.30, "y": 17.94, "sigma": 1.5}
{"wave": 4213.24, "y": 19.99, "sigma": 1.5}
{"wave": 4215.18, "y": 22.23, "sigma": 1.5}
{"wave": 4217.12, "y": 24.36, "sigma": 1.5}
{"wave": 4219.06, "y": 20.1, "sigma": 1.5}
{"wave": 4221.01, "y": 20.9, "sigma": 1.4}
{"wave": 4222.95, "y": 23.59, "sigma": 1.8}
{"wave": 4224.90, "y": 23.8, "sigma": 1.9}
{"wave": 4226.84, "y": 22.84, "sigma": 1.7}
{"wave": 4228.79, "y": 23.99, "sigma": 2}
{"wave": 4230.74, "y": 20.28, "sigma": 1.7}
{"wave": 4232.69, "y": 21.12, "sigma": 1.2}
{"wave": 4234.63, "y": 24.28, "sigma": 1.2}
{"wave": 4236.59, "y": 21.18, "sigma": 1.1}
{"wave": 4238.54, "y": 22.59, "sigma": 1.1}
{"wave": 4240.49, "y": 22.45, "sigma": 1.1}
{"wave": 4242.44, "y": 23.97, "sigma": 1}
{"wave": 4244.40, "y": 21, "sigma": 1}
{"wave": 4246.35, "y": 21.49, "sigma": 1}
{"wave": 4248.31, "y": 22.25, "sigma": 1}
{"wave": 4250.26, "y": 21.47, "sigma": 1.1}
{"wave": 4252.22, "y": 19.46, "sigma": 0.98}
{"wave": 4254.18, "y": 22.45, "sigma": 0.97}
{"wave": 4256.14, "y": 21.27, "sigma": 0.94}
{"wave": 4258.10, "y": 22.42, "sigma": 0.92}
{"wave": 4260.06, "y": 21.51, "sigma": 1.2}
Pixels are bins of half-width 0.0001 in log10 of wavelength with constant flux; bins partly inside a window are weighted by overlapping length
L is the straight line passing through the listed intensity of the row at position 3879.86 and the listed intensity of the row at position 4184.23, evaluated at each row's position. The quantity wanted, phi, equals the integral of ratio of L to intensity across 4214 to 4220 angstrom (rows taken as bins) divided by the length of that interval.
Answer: 0.86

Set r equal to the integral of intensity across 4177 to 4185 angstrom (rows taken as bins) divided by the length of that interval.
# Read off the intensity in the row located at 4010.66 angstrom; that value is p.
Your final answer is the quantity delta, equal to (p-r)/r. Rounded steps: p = 22.82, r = 19.6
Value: 0.17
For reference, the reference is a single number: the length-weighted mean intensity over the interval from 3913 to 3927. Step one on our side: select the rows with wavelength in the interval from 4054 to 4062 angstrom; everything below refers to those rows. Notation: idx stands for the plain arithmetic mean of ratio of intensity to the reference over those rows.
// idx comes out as 1.06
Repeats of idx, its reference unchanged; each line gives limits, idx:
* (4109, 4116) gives 1.15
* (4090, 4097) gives 1.11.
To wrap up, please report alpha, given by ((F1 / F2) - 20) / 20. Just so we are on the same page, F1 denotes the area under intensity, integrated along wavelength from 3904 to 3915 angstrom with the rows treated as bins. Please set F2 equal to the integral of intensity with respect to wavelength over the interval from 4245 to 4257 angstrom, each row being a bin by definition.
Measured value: -0.952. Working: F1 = 248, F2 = 257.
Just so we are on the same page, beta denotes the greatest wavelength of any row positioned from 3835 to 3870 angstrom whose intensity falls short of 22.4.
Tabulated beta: 3854.93 angstrom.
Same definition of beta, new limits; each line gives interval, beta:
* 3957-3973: 3972.06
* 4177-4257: 4256.14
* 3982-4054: 4049.64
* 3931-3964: 3962.93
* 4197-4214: 4213.24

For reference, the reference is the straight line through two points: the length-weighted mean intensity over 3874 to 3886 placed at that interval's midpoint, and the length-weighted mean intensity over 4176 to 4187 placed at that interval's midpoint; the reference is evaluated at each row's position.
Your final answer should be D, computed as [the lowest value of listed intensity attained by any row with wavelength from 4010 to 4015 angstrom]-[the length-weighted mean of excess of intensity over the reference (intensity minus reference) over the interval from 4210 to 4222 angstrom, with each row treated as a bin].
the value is 20.9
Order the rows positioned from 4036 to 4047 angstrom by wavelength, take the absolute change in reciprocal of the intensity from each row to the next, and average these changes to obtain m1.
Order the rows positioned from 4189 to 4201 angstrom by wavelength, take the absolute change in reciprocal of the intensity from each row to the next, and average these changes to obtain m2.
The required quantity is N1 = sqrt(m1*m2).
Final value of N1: 0.0055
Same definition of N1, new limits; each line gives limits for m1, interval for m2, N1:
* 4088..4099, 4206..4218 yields 0.0036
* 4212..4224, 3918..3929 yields 0.0045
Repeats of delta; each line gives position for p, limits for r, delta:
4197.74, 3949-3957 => -0.14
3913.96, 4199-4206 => -0.03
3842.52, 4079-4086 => -0.15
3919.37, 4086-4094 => -0.05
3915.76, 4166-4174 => 0.08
